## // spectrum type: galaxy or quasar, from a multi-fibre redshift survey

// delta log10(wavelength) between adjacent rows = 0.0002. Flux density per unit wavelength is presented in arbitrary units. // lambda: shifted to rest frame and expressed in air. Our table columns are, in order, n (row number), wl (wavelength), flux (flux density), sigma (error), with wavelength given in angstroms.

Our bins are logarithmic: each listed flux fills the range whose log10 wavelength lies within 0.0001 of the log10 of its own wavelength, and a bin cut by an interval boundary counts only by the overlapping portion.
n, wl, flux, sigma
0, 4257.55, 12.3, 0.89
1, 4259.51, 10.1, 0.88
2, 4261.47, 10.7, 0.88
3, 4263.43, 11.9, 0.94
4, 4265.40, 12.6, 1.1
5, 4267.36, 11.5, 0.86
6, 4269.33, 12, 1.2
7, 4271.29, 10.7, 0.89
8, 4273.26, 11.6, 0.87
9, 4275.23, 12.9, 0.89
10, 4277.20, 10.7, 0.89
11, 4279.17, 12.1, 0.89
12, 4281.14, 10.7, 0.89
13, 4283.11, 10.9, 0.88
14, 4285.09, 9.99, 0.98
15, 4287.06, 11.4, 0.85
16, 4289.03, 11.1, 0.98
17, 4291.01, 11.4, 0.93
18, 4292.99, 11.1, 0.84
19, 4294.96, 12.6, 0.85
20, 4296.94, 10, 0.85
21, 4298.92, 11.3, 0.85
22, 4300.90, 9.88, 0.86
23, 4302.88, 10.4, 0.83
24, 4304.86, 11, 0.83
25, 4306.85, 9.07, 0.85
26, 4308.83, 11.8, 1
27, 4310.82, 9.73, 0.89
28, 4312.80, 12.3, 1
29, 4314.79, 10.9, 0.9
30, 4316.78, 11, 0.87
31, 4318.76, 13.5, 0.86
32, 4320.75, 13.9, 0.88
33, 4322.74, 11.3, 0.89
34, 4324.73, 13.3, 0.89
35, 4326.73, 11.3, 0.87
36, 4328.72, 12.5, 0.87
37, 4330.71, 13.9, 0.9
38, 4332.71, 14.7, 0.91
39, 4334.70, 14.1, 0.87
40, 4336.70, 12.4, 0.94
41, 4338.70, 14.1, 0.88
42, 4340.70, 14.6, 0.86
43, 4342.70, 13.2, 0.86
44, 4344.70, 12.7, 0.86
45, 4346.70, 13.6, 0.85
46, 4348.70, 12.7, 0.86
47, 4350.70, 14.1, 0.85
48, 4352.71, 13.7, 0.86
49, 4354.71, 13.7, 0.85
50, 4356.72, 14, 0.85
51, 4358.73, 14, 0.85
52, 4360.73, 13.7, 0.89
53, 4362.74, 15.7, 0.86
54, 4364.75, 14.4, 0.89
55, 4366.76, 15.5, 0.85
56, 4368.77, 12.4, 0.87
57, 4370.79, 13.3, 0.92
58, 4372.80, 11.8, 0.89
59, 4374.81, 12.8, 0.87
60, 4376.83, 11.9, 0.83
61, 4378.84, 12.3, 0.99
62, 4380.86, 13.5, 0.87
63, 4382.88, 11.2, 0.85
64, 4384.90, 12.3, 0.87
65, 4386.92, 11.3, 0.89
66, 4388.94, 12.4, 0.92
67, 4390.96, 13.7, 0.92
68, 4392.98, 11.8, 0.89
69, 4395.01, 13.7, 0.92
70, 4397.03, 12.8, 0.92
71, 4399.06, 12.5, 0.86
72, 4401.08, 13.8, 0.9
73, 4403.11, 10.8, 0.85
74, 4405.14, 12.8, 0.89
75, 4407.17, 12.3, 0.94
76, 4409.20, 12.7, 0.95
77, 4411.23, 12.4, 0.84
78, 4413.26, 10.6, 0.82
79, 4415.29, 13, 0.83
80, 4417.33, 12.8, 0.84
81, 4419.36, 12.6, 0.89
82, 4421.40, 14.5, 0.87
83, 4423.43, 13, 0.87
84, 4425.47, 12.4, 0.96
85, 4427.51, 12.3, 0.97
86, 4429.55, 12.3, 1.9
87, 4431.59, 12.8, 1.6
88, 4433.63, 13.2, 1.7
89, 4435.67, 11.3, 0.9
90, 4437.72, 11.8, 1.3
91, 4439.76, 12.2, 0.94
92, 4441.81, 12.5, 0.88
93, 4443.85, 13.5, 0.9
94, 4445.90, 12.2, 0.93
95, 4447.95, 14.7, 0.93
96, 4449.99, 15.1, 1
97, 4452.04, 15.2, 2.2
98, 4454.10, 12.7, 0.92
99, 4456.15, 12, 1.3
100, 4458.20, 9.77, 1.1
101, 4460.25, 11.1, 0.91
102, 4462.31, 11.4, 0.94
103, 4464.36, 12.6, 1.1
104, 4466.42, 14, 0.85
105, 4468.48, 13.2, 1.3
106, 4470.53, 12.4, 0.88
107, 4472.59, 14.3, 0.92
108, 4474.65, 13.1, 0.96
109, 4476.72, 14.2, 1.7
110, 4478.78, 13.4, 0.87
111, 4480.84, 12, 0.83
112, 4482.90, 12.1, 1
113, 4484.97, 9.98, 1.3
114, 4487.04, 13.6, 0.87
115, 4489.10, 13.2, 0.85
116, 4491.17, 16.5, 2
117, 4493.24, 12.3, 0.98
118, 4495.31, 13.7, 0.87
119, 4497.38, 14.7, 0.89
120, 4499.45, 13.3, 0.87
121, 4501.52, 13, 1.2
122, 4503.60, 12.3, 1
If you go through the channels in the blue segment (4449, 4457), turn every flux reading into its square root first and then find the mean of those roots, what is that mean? 3.70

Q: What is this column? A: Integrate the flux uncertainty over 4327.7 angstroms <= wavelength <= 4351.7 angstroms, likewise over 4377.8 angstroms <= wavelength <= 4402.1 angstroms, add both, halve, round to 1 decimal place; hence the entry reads 21.4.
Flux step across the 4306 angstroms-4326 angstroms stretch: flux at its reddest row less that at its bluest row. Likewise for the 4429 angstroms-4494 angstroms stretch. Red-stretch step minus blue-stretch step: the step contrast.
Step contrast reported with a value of -4.2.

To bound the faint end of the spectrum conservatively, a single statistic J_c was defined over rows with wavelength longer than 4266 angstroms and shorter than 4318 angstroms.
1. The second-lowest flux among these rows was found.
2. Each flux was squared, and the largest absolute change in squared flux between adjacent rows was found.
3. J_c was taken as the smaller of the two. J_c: 9.7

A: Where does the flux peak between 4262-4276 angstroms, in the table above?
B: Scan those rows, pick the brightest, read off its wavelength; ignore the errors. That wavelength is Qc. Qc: 4275.23 angstroms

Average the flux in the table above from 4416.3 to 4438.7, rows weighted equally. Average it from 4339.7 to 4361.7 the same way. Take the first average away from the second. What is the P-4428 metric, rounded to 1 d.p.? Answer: 1.0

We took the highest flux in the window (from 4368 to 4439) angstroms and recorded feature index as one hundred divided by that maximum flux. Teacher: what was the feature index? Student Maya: 6.9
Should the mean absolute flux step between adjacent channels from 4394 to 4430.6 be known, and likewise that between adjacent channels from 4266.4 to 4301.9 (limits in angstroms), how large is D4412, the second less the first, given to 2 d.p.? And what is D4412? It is 0.11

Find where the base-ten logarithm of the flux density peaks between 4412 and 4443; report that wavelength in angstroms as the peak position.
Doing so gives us 4421.40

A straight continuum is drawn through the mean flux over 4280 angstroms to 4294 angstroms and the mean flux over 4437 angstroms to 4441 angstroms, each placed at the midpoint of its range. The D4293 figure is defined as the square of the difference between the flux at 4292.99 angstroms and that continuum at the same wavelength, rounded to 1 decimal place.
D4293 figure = 0.0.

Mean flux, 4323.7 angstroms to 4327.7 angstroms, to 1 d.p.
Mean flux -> 12.3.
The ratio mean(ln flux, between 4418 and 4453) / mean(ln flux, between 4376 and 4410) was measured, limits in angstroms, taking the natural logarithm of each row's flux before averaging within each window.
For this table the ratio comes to 1.02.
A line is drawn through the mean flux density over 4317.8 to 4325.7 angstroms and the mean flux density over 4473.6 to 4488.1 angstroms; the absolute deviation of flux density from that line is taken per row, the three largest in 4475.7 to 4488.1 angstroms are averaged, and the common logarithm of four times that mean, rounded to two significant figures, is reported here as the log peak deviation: 0.84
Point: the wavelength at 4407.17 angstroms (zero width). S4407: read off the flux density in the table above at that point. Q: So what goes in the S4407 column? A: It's 12.3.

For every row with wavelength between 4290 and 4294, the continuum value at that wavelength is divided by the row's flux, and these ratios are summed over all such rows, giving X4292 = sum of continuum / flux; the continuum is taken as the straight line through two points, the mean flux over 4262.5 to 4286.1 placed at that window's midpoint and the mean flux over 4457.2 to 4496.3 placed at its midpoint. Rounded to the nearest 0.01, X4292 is 2.06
